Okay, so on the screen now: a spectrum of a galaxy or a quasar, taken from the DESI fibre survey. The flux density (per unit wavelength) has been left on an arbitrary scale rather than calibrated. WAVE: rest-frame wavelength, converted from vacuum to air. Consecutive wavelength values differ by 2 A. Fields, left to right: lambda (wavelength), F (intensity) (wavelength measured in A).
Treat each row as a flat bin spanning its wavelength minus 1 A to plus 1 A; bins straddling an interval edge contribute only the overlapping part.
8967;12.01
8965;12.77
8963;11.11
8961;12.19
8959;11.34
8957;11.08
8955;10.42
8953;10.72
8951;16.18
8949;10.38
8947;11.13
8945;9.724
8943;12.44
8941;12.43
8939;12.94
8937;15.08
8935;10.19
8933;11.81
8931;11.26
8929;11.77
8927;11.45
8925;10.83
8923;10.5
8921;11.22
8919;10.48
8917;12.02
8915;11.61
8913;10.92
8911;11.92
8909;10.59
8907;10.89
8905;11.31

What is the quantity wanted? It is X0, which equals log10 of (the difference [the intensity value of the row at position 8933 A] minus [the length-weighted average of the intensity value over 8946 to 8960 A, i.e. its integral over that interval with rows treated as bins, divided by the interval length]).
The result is -0.69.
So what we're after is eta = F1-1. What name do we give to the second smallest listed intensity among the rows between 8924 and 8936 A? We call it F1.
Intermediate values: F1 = 10.83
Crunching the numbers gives 9.8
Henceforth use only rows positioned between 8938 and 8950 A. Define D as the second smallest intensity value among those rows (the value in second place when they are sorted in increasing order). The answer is 10.38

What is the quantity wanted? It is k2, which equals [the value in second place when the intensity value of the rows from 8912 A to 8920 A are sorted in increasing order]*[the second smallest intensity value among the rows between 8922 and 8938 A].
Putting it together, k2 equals 115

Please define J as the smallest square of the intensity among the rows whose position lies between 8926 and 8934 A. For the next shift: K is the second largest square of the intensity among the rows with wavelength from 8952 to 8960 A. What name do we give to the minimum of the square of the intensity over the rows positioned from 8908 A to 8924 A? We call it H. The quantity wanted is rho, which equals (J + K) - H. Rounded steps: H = 110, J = 127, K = 123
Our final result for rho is 140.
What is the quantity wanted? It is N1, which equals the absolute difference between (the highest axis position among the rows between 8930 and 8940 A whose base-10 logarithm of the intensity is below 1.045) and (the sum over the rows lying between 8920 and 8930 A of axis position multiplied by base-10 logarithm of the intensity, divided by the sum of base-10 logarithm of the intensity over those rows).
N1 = 10.0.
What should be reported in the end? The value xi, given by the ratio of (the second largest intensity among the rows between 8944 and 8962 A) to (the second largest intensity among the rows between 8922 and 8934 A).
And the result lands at 1.04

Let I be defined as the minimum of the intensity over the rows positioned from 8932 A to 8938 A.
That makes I 10.19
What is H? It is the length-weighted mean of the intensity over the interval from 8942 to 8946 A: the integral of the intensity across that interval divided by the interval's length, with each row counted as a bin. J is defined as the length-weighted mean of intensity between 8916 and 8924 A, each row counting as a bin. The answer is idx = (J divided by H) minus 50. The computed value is -49.00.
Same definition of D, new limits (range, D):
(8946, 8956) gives 10.42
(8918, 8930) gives 10.5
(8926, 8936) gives 11.26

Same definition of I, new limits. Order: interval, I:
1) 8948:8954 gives 10.38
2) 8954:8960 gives 10.42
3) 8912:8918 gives 10.92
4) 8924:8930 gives 10.83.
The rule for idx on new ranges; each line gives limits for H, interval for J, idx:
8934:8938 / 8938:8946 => -49.06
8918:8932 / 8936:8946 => -48.87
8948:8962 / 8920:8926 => -49.08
